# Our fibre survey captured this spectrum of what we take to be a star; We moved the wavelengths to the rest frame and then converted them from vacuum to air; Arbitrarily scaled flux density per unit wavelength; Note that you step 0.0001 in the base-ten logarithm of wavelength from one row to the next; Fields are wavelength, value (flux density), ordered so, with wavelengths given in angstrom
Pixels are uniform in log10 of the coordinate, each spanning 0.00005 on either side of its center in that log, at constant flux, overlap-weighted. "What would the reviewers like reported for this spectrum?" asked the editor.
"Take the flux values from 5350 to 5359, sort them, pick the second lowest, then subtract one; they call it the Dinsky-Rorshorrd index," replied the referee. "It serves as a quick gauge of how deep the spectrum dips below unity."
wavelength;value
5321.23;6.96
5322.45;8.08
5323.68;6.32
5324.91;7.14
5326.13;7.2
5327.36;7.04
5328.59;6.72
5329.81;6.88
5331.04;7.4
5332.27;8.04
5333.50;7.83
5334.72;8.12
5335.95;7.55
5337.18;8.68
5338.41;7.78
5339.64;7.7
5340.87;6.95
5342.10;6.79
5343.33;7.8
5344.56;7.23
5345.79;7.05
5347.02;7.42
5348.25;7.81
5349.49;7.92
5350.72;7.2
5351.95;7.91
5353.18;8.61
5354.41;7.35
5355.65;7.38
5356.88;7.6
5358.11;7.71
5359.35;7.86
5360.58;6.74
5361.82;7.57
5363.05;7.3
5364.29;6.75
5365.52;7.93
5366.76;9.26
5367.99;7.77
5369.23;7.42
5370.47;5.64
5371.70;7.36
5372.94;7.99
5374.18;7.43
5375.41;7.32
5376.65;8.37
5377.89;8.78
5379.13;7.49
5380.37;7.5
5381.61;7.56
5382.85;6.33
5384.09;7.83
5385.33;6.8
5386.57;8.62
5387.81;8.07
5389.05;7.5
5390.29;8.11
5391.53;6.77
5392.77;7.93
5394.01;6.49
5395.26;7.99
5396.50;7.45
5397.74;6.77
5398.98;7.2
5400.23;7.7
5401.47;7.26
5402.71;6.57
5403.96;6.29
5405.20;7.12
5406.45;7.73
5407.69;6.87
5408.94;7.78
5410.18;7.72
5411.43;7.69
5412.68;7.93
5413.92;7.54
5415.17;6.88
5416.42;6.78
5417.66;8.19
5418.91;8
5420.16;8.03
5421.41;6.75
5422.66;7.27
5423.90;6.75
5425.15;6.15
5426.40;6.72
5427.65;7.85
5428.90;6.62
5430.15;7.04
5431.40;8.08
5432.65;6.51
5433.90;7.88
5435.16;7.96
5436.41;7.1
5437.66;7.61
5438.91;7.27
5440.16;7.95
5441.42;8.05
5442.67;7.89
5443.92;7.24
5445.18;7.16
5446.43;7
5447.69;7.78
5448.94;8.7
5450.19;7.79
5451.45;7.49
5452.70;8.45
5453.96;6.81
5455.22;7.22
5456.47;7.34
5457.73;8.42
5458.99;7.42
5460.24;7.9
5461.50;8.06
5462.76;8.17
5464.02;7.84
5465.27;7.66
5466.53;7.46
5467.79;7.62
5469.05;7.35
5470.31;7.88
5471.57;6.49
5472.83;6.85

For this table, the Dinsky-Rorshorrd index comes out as 6.35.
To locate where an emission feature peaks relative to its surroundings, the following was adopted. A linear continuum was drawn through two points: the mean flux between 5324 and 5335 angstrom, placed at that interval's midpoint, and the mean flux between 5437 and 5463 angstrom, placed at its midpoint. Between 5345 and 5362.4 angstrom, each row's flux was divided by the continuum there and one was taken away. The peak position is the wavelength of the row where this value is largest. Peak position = 5353.18 angstrom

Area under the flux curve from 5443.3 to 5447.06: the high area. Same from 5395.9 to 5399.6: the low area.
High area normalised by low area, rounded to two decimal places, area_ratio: 1.01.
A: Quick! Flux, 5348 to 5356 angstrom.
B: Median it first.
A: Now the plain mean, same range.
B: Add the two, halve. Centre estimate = 7.78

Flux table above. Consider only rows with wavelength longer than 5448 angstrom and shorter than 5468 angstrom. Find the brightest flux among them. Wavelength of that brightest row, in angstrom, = 5448.94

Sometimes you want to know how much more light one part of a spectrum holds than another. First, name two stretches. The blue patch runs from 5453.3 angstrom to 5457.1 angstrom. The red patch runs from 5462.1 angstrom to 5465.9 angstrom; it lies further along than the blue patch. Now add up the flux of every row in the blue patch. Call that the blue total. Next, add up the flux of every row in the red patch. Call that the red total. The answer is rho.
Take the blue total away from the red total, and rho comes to 2.3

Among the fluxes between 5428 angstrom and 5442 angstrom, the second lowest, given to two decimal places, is 6.62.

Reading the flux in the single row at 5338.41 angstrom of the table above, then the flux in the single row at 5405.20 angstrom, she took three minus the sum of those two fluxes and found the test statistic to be -11.9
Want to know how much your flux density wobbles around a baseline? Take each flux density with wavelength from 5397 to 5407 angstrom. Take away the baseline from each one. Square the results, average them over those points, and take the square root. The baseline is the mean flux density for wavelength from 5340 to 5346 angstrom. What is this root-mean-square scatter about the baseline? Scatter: 0.49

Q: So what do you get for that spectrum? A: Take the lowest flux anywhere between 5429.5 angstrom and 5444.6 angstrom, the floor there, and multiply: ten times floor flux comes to 65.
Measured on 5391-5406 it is 63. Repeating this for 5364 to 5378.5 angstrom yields 56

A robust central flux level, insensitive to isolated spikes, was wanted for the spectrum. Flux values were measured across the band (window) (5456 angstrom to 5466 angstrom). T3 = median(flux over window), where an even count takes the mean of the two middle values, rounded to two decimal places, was 7.87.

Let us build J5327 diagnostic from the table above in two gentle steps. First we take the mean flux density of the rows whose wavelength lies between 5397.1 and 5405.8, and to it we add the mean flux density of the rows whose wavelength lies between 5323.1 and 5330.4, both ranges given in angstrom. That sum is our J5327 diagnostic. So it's 13.9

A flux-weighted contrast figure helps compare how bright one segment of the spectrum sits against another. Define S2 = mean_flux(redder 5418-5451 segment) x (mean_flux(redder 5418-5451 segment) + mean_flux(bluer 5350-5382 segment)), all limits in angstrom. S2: 112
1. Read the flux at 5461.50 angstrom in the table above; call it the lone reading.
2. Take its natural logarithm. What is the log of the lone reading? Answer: 2.09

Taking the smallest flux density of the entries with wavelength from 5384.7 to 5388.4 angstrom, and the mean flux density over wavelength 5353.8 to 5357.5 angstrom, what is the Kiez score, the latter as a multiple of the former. 1.09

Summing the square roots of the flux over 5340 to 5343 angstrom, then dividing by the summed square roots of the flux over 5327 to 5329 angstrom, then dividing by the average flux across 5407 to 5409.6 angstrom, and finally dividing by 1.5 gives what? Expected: 0.091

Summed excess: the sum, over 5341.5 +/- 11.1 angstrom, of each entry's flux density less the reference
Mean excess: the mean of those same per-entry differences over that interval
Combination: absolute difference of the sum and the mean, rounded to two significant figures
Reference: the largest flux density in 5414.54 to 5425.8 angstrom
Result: 9.7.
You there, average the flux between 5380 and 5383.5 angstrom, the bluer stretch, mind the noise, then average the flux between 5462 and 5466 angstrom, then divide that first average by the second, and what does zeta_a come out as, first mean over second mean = 0.90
